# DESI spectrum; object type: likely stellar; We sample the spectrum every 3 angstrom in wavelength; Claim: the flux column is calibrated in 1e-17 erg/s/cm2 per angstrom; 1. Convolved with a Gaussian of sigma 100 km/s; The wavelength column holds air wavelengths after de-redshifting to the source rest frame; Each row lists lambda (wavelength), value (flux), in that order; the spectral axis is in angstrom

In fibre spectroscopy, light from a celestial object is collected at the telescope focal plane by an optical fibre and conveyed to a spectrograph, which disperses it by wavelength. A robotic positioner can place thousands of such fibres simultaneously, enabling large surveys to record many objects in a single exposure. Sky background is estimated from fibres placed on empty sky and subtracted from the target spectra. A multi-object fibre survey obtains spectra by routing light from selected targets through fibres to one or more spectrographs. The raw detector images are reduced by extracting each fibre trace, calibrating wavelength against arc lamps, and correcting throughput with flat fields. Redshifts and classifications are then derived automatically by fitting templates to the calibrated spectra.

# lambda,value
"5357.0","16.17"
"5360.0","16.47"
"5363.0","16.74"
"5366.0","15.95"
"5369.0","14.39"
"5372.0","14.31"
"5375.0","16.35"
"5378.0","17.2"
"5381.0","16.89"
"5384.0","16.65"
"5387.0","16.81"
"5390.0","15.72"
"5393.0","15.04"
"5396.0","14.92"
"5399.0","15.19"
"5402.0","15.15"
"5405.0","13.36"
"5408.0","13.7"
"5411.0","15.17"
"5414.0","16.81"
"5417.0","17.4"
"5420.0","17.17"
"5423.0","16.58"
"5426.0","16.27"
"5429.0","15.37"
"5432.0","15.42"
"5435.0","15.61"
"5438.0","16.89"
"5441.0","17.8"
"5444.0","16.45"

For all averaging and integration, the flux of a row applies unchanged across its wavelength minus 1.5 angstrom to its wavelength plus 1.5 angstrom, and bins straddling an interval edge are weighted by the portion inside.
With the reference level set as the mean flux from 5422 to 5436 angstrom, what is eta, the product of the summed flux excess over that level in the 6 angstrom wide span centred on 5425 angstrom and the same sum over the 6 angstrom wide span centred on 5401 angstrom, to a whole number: -2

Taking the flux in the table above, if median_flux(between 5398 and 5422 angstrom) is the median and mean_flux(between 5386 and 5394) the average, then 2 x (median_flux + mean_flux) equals 62.1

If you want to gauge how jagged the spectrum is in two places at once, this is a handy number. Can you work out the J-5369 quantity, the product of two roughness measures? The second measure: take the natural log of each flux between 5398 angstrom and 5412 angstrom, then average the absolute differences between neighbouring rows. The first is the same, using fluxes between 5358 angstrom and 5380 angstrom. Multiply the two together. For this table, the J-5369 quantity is 0.0038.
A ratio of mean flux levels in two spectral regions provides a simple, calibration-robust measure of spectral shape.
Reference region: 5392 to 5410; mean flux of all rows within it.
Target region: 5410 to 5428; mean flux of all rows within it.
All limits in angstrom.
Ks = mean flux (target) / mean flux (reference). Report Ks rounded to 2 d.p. 1.14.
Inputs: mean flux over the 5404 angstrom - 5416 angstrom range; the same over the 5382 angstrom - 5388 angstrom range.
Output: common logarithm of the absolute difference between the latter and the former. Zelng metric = 0.3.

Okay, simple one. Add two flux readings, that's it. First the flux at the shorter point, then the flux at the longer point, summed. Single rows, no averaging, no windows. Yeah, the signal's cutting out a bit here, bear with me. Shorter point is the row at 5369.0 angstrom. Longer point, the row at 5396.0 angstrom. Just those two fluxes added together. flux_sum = 29.3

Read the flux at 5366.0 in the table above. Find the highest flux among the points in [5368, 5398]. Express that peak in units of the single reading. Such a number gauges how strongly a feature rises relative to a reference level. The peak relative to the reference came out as 1.08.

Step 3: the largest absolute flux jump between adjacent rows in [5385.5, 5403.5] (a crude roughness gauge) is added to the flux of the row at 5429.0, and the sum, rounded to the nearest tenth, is 16.5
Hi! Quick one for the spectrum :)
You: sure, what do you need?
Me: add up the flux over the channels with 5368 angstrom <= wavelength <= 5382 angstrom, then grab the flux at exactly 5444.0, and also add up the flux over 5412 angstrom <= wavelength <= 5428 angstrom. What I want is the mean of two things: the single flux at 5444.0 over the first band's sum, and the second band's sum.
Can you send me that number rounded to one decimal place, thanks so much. 42.2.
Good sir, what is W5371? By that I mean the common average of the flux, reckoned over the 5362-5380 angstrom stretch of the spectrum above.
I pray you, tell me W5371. 15.8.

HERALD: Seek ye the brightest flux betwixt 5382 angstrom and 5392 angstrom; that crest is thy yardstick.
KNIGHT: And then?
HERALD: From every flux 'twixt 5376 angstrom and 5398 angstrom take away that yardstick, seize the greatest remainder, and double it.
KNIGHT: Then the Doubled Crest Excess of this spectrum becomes 0.78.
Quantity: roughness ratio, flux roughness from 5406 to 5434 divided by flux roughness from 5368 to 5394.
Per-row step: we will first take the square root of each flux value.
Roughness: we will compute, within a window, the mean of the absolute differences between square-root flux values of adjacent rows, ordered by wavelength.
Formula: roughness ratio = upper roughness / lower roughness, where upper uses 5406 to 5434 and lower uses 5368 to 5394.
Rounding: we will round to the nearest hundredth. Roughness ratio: 1.06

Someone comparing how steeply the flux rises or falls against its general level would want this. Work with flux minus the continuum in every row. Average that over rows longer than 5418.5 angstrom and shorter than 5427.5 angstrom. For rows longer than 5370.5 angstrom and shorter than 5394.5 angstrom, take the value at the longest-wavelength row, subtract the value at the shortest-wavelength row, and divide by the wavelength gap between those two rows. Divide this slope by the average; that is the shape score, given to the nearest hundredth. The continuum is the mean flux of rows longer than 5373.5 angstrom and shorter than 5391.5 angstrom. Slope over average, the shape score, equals 0.50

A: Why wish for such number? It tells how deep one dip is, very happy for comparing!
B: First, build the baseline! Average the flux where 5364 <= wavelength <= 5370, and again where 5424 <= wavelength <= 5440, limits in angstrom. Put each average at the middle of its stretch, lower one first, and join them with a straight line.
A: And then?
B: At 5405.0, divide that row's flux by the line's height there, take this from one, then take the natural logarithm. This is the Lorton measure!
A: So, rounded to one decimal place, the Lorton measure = -1.9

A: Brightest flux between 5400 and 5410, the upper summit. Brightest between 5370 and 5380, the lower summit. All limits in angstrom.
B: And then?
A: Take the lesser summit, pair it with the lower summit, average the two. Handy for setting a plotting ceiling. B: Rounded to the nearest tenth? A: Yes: 16.2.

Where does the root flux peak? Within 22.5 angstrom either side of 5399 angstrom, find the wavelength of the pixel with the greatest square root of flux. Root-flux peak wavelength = 5417.0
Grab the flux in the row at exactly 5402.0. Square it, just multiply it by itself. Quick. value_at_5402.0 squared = 230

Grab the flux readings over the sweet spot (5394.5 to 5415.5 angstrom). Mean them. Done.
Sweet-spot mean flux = 14.9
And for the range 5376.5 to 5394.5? 16.4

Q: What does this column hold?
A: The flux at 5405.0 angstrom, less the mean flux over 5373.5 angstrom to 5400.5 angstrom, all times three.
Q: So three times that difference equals -8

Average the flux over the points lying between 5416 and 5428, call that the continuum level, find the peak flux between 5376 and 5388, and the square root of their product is 17.0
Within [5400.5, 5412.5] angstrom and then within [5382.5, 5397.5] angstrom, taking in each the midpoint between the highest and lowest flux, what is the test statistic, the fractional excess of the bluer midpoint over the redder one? 0.11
